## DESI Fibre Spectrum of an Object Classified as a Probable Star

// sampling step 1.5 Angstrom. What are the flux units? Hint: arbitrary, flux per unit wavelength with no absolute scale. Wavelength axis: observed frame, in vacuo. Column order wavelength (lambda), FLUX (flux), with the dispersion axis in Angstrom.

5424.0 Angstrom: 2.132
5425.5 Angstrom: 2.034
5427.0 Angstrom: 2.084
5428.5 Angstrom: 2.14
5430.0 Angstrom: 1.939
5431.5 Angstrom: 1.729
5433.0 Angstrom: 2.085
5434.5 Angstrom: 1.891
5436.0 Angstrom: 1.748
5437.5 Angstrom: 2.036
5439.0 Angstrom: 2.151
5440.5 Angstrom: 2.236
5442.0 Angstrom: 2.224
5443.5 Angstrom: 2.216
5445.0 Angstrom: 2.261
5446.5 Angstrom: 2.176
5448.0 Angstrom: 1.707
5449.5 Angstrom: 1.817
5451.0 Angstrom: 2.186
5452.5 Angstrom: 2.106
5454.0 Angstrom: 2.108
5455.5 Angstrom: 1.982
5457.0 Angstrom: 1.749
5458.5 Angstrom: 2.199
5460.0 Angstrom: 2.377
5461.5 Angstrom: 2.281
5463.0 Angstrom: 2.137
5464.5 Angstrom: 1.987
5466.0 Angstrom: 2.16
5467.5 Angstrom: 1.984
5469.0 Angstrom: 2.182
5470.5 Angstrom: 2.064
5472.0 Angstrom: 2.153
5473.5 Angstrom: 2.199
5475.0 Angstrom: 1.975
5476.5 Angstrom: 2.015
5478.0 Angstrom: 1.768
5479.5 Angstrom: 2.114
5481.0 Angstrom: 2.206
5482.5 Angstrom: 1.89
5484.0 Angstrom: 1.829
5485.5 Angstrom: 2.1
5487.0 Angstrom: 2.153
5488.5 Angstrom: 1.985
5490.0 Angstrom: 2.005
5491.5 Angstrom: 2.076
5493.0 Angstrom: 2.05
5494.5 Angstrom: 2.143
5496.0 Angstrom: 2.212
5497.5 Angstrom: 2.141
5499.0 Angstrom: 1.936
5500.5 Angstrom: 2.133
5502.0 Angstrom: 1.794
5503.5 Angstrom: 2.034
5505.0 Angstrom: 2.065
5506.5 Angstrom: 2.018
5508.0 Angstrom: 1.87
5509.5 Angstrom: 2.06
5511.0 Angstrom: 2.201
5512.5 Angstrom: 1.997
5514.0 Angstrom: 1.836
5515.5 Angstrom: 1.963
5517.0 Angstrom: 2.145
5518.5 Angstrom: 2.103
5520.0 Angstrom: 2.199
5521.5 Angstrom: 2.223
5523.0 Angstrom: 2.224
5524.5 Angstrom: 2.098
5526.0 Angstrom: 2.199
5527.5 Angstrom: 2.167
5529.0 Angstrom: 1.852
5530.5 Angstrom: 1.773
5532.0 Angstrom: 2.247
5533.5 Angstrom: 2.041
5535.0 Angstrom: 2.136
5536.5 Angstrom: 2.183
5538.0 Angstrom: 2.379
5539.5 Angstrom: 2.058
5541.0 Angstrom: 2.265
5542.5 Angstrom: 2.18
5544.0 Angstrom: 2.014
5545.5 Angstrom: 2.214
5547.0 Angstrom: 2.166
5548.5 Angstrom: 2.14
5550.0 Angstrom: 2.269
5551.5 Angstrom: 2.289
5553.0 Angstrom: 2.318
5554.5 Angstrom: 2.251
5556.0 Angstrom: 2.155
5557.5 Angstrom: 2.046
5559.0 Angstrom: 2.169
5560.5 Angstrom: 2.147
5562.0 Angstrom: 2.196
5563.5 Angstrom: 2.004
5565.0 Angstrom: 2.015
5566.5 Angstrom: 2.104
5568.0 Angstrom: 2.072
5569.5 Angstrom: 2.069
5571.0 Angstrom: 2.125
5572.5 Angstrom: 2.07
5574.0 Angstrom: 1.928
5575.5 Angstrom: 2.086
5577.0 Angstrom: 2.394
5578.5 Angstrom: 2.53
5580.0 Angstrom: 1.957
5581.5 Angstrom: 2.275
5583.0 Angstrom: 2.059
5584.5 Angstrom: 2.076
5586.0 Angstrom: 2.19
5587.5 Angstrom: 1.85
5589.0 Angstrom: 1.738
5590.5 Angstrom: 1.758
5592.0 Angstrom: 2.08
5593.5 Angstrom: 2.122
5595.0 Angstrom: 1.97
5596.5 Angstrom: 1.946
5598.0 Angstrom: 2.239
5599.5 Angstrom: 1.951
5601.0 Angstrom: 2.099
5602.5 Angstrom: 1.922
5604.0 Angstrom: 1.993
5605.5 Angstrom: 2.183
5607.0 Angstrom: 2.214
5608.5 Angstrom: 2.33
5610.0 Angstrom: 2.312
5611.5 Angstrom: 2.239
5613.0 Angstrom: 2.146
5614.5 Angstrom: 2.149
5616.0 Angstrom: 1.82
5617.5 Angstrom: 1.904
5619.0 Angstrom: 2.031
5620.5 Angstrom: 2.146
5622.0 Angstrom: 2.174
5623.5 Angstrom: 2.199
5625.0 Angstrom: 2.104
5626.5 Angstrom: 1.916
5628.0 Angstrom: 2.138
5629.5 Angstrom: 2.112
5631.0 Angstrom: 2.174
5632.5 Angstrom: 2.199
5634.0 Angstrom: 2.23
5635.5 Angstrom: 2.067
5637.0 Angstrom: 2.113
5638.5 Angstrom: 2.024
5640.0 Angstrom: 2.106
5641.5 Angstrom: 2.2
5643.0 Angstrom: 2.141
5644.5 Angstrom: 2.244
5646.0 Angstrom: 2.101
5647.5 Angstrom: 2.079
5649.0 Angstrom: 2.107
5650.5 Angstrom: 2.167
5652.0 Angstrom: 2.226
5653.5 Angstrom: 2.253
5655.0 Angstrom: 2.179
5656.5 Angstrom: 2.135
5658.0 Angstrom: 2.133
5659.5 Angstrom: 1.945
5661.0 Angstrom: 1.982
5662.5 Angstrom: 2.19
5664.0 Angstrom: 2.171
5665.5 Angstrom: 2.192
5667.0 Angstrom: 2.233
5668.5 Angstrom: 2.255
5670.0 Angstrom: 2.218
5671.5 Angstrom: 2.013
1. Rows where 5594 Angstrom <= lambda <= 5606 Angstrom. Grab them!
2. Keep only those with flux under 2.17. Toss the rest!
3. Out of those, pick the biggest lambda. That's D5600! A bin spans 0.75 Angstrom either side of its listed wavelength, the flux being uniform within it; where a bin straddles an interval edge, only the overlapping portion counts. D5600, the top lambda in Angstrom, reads 5604.0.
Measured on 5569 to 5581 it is 5580.0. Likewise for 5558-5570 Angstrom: 5569.5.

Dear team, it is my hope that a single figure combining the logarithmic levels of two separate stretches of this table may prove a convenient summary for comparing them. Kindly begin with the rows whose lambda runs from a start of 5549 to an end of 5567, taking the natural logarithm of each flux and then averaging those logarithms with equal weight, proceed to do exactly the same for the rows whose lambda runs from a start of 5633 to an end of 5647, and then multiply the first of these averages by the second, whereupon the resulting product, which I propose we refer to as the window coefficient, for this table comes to 0.585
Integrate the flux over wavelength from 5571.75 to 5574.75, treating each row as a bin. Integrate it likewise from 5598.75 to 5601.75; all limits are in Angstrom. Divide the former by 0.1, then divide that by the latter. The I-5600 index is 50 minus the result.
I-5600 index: 40.1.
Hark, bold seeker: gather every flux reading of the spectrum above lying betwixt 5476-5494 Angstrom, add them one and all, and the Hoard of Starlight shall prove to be 24.2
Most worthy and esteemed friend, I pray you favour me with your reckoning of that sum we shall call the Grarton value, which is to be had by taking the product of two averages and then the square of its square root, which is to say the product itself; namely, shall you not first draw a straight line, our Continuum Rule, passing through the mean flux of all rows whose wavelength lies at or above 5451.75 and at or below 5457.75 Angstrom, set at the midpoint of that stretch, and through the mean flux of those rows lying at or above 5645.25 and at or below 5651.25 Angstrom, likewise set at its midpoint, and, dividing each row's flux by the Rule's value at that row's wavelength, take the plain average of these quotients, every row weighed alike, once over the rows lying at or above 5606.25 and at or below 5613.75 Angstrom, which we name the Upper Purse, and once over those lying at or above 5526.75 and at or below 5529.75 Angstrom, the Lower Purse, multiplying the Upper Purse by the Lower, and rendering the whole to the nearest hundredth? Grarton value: 1.06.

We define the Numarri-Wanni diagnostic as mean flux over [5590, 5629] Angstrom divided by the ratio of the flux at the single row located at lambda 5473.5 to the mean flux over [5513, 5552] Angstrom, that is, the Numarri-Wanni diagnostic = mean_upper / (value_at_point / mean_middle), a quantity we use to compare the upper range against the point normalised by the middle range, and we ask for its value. 2.01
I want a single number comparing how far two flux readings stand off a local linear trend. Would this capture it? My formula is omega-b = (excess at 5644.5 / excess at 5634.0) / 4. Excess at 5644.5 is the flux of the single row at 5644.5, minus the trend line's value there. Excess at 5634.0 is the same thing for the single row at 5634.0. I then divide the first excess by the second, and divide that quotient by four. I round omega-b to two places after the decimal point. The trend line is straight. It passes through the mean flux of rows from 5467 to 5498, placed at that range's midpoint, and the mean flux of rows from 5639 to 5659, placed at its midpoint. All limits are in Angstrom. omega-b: 0.27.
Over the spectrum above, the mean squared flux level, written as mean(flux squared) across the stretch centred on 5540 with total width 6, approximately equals 4.9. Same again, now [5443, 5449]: 4.4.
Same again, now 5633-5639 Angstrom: 4.5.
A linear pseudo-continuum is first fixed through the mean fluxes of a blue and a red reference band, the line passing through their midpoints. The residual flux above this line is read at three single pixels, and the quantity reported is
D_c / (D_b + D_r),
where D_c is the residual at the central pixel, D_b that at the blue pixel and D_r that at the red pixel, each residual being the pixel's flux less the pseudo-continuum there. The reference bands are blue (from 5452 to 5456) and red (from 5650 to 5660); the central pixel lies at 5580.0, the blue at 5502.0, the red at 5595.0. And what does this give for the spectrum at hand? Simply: 0.4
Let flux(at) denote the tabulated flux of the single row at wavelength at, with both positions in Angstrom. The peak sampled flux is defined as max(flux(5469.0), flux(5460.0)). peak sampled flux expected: 2.38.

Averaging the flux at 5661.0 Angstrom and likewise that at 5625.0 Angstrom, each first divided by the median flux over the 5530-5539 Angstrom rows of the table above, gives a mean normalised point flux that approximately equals 0.946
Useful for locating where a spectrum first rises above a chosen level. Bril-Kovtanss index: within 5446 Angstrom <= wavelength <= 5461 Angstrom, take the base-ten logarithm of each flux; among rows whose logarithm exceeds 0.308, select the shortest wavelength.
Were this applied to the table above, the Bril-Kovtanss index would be 5446.5 Angstrom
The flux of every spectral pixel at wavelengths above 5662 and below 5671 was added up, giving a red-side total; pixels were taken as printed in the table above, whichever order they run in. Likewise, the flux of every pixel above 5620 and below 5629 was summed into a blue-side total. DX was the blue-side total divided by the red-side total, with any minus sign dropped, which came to 0.96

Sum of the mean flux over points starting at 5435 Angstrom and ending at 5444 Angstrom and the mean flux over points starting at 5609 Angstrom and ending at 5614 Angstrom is 4.33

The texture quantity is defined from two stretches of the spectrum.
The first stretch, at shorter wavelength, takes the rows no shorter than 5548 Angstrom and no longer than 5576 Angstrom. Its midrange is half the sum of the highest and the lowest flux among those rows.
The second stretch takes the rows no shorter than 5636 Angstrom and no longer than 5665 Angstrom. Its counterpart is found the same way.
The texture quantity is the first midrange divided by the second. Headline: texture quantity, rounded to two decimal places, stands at 1.01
